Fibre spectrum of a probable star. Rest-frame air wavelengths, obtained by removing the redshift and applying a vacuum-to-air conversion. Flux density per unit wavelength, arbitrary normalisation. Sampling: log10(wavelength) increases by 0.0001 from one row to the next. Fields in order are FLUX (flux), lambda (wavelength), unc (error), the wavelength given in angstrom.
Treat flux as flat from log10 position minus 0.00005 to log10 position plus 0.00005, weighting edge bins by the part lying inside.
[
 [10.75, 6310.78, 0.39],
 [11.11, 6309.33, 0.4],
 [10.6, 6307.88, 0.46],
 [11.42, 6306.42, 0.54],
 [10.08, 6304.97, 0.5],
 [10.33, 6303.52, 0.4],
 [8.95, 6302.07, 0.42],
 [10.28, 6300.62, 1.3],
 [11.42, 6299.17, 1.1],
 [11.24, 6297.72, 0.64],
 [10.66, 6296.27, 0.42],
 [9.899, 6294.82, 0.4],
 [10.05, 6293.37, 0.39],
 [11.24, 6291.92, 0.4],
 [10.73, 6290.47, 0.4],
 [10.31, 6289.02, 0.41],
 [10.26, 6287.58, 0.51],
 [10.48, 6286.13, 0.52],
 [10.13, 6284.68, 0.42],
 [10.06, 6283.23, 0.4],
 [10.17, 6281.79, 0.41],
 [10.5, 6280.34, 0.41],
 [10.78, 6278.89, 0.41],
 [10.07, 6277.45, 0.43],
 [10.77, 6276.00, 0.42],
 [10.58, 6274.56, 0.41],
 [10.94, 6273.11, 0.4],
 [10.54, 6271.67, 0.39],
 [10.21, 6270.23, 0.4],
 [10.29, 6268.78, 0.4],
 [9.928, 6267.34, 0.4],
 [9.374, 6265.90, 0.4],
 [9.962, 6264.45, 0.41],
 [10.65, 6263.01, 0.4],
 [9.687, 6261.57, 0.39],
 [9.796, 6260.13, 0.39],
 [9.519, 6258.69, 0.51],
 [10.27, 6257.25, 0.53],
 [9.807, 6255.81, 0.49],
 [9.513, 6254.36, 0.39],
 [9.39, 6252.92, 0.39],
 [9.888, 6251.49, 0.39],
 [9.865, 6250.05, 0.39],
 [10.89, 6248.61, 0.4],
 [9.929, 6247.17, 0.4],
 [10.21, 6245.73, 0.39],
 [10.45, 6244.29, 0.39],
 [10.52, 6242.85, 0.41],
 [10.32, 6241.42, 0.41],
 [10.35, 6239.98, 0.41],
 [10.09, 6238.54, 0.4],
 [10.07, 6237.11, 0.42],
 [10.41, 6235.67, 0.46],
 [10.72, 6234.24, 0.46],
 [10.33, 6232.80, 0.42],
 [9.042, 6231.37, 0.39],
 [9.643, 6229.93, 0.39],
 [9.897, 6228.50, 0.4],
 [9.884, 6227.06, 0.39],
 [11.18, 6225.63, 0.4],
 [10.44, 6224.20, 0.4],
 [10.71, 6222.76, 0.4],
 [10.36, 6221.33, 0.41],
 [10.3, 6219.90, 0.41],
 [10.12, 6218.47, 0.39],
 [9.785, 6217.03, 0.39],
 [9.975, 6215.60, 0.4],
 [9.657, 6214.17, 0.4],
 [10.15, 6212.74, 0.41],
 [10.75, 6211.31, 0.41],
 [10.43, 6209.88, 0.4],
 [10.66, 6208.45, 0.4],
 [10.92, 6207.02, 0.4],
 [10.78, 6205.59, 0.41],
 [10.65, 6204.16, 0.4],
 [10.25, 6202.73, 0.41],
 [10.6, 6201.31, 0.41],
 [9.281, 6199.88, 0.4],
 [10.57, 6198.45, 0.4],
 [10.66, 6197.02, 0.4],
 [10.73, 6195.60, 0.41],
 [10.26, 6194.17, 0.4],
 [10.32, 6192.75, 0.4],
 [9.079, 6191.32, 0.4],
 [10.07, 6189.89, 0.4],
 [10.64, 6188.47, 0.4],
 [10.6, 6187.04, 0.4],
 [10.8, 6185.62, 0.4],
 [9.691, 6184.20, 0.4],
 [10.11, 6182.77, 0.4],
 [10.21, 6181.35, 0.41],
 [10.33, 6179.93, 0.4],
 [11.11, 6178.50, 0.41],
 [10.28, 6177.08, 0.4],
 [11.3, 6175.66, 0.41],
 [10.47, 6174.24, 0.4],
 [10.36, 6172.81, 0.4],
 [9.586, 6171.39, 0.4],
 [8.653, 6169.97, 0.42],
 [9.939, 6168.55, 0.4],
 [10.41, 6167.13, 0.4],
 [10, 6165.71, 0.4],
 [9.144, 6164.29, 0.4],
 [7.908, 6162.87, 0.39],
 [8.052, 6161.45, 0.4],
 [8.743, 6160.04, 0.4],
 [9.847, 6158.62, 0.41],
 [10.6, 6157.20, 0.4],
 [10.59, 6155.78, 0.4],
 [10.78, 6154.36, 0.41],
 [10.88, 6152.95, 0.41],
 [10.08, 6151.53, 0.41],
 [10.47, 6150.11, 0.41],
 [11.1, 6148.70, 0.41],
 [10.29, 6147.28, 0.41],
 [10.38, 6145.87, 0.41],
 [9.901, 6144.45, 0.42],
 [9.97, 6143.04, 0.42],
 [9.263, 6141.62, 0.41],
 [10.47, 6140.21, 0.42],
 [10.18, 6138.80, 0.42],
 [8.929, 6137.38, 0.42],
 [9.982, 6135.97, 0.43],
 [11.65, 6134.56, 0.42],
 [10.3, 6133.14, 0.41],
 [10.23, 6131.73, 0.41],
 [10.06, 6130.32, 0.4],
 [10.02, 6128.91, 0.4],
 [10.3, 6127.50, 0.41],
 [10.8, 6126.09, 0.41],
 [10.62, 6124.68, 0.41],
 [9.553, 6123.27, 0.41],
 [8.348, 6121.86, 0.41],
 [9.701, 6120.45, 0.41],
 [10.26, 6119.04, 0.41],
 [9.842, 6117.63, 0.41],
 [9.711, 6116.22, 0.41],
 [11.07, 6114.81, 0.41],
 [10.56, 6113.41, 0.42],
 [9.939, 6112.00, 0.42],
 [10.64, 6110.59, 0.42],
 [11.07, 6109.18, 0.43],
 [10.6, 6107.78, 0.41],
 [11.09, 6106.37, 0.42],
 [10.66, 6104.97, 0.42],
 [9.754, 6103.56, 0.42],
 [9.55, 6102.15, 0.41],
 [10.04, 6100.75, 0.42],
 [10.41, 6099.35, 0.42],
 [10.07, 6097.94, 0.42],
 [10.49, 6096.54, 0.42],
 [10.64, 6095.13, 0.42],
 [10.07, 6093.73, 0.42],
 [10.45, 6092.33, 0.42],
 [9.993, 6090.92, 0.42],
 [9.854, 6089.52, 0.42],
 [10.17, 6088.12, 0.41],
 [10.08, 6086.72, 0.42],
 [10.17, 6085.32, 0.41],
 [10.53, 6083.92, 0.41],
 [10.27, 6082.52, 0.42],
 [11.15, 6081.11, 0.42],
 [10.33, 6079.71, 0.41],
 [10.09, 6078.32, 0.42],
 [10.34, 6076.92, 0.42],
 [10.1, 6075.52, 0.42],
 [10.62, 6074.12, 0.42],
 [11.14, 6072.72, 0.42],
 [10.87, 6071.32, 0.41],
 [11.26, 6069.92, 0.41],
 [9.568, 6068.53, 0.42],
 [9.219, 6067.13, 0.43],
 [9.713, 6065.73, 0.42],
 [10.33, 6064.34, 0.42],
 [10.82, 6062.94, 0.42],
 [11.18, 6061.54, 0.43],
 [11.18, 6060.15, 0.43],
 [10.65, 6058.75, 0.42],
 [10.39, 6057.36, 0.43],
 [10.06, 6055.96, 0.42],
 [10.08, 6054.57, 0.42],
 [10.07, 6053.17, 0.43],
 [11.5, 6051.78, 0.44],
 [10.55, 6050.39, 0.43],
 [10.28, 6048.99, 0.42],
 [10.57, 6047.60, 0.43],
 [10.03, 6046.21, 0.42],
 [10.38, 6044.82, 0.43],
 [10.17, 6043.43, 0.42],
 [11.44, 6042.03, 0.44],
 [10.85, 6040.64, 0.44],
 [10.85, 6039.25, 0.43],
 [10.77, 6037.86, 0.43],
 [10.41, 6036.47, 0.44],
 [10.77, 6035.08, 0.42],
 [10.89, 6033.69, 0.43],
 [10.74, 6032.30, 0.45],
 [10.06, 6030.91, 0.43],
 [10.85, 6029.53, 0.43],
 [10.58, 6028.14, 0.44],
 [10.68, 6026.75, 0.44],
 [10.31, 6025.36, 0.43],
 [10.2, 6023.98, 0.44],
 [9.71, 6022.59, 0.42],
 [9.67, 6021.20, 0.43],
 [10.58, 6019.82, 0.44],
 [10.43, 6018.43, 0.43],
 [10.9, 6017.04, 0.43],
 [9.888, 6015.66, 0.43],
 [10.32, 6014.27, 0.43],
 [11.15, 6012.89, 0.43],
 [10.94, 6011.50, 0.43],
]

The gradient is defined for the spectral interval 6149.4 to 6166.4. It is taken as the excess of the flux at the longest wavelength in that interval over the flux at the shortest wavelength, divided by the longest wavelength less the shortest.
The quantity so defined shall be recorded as -0.03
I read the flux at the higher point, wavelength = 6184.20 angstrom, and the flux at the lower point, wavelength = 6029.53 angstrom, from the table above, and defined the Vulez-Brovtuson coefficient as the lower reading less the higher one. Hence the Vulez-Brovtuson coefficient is 1.2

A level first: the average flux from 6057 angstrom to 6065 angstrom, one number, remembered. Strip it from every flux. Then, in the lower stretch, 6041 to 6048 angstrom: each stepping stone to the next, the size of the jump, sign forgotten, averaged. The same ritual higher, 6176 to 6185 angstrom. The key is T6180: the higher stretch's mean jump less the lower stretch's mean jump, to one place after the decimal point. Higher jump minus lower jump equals -0.1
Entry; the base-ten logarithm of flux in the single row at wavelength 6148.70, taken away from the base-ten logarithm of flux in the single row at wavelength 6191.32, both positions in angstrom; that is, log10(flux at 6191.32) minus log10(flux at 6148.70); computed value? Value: -0.087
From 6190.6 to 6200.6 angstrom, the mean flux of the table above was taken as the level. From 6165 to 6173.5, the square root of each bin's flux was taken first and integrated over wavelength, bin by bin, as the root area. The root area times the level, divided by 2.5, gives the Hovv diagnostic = 108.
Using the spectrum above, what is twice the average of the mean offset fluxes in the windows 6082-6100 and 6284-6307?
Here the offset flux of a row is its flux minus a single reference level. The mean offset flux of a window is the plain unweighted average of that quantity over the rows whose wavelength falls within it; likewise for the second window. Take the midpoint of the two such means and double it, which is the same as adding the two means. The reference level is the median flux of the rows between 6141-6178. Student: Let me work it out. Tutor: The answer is 0.35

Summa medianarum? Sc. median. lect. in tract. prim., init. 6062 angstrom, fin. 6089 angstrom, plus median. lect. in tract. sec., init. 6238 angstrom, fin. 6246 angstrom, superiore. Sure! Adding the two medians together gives 20.7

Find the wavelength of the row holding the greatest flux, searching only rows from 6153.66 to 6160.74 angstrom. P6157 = 6154.36 angstrom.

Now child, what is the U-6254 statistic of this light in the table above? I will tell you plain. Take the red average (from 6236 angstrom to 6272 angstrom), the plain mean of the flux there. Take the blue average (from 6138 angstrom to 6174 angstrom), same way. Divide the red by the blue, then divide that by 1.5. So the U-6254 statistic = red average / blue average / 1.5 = 0.677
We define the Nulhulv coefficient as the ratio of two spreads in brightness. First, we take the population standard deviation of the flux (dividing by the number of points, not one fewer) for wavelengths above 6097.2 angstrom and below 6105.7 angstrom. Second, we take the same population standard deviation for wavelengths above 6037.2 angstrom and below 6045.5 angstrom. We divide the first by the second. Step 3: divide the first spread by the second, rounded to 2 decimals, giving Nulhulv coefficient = 0.93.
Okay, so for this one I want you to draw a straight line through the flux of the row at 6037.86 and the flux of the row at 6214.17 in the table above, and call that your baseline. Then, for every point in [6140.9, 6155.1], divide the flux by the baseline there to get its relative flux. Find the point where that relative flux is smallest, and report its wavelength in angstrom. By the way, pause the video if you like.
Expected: 6141.62 angstrom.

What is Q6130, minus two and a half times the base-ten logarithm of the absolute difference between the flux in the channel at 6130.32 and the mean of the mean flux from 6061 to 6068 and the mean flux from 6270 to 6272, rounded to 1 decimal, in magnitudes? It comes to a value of 1.5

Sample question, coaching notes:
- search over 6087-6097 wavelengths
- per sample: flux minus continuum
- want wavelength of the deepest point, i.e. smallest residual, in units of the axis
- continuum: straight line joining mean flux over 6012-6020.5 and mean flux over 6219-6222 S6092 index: 6089.52 angstrom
